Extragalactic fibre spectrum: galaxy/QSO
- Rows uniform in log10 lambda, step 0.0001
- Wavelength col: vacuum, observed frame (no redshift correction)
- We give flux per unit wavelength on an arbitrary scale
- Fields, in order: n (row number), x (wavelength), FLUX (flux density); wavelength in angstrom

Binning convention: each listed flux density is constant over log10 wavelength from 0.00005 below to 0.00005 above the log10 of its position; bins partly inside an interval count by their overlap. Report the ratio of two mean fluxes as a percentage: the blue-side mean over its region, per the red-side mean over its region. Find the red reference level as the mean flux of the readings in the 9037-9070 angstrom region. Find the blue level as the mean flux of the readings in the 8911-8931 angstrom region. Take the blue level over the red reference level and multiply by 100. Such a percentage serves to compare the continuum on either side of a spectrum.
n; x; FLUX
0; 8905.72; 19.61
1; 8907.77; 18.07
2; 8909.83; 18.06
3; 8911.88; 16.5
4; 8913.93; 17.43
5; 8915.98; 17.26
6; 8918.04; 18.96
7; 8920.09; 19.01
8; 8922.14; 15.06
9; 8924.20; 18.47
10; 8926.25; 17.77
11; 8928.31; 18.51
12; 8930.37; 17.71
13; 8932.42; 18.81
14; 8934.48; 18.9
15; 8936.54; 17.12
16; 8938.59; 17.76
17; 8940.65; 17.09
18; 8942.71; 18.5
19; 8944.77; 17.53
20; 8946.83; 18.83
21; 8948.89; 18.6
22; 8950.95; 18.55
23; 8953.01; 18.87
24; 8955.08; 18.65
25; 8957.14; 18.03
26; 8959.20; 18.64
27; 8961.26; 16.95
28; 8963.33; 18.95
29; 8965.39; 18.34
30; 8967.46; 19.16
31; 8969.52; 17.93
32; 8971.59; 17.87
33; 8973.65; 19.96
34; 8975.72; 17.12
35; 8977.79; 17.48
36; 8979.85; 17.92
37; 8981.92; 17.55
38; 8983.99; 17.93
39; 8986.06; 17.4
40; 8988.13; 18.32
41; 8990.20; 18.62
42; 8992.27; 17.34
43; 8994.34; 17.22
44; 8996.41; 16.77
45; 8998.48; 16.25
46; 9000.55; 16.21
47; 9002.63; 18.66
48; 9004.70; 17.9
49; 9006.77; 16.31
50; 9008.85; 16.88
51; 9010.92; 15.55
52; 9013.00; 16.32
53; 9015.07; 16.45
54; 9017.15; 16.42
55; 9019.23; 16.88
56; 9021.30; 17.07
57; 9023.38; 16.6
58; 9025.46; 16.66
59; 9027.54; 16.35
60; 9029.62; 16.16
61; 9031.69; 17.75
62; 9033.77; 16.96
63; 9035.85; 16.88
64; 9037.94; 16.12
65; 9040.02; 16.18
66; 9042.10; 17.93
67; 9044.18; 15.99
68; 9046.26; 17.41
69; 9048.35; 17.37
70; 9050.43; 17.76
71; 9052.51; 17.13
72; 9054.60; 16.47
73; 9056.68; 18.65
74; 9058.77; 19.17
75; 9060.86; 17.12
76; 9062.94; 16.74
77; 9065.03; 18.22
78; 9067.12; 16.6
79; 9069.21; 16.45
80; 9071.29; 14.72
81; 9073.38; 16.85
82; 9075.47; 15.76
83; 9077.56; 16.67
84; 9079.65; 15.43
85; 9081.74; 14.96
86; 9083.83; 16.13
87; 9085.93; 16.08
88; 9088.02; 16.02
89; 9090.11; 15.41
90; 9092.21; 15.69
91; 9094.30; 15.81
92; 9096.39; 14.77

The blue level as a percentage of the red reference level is 103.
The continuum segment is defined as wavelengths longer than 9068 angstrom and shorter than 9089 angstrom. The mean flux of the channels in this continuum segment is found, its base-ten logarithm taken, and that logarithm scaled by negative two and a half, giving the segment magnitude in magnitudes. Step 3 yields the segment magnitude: -3.00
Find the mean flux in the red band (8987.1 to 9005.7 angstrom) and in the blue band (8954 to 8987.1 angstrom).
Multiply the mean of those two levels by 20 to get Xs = 356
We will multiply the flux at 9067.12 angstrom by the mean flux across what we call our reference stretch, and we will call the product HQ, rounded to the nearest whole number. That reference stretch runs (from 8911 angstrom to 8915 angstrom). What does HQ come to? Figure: 282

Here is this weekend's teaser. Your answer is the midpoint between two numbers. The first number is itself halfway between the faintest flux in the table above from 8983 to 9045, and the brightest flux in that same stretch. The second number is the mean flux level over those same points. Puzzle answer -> 17.0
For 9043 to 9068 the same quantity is 17.5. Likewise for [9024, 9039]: 16.8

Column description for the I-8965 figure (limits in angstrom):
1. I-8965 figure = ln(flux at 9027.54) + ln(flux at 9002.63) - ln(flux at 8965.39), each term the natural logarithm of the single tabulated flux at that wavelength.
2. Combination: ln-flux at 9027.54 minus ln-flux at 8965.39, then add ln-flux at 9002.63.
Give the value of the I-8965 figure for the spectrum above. 2.81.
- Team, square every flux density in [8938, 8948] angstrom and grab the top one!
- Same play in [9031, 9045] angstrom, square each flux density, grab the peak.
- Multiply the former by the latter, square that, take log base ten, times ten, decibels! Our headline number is 101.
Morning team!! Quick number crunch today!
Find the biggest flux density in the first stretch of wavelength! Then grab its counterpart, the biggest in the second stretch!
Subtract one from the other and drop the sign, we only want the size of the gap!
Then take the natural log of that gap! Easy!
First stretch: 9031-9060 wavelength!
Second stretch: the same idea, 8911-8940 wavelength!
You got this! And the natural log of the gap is -1.8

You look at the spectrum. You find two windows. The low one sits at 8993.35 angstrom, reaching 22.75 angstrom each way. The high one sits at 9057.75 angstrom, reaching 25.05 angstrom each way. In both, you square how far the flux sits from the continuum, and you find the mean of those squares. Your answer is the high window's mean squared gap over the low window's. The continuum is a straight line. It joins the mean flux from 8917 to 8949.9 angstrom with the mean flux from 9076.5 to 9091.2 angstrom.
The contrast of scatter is 1.7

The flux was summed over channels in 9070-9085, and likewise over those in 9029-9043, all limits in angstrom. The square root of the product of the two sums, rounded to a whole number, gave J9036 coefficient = 114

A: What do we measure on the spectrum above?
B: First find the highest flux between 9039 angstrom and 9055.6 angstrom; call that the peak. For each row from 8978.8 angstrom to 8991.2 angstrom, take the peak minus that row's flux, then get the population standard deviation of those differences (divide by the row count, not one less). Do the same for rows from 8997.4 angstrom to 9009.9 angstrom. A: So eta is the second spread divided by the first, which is 2.2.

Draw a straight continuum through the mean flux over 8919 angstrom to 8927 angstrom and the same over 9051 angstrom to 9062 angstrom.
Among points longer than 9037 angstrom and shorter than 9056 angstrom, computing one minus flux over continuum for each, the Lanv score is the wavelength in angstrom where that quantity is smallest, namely 9042.10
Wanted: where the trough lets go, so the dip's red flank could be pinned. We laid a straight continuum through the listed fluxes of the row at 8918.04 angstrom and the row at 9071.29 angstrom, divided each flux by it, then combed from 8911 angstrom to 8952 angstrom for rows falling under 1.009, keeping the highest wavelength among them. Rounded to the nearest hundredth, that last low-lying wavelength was 8944.77 angstrom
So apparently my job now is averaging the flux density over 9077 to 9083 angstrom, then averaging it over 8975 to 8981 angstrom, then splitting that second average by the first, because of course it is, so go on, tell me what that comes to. 1.12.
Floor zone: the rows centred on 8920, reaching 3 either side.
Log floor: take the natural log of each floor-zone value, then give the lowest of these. 2.71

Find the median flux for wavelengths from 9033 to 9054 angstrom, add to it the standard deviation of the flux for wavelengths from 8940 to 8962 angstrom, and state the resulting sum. 17.7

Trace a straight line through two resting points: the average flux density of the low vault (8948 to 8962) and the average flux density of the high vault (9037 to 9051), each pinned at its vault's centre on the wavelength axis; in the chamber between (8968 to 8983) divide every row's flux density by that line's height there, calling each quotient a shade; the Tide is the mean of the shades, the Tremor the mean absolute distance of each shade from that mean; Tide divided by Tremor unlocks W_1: 32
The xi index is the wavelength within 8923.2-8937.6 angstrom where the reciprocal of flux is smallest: 8934.48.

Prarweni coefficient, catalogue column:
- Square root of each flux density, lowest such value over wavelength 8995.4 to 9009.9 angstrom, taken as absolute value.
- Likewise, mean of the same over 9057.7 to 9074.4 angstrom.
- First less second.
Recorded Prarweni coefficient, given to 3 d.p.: -0.092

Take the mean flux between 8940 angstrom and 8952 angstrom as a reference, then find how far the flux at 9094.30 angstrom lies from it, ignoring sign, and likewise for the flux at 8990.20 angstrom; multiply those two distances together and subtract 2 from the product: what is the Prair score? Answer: -1.0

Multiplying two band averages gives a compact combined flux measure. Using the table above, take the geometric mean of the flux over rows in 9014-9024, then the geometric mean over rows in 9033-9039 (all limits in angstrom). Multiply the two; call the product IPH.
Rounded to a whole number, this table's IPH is 278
